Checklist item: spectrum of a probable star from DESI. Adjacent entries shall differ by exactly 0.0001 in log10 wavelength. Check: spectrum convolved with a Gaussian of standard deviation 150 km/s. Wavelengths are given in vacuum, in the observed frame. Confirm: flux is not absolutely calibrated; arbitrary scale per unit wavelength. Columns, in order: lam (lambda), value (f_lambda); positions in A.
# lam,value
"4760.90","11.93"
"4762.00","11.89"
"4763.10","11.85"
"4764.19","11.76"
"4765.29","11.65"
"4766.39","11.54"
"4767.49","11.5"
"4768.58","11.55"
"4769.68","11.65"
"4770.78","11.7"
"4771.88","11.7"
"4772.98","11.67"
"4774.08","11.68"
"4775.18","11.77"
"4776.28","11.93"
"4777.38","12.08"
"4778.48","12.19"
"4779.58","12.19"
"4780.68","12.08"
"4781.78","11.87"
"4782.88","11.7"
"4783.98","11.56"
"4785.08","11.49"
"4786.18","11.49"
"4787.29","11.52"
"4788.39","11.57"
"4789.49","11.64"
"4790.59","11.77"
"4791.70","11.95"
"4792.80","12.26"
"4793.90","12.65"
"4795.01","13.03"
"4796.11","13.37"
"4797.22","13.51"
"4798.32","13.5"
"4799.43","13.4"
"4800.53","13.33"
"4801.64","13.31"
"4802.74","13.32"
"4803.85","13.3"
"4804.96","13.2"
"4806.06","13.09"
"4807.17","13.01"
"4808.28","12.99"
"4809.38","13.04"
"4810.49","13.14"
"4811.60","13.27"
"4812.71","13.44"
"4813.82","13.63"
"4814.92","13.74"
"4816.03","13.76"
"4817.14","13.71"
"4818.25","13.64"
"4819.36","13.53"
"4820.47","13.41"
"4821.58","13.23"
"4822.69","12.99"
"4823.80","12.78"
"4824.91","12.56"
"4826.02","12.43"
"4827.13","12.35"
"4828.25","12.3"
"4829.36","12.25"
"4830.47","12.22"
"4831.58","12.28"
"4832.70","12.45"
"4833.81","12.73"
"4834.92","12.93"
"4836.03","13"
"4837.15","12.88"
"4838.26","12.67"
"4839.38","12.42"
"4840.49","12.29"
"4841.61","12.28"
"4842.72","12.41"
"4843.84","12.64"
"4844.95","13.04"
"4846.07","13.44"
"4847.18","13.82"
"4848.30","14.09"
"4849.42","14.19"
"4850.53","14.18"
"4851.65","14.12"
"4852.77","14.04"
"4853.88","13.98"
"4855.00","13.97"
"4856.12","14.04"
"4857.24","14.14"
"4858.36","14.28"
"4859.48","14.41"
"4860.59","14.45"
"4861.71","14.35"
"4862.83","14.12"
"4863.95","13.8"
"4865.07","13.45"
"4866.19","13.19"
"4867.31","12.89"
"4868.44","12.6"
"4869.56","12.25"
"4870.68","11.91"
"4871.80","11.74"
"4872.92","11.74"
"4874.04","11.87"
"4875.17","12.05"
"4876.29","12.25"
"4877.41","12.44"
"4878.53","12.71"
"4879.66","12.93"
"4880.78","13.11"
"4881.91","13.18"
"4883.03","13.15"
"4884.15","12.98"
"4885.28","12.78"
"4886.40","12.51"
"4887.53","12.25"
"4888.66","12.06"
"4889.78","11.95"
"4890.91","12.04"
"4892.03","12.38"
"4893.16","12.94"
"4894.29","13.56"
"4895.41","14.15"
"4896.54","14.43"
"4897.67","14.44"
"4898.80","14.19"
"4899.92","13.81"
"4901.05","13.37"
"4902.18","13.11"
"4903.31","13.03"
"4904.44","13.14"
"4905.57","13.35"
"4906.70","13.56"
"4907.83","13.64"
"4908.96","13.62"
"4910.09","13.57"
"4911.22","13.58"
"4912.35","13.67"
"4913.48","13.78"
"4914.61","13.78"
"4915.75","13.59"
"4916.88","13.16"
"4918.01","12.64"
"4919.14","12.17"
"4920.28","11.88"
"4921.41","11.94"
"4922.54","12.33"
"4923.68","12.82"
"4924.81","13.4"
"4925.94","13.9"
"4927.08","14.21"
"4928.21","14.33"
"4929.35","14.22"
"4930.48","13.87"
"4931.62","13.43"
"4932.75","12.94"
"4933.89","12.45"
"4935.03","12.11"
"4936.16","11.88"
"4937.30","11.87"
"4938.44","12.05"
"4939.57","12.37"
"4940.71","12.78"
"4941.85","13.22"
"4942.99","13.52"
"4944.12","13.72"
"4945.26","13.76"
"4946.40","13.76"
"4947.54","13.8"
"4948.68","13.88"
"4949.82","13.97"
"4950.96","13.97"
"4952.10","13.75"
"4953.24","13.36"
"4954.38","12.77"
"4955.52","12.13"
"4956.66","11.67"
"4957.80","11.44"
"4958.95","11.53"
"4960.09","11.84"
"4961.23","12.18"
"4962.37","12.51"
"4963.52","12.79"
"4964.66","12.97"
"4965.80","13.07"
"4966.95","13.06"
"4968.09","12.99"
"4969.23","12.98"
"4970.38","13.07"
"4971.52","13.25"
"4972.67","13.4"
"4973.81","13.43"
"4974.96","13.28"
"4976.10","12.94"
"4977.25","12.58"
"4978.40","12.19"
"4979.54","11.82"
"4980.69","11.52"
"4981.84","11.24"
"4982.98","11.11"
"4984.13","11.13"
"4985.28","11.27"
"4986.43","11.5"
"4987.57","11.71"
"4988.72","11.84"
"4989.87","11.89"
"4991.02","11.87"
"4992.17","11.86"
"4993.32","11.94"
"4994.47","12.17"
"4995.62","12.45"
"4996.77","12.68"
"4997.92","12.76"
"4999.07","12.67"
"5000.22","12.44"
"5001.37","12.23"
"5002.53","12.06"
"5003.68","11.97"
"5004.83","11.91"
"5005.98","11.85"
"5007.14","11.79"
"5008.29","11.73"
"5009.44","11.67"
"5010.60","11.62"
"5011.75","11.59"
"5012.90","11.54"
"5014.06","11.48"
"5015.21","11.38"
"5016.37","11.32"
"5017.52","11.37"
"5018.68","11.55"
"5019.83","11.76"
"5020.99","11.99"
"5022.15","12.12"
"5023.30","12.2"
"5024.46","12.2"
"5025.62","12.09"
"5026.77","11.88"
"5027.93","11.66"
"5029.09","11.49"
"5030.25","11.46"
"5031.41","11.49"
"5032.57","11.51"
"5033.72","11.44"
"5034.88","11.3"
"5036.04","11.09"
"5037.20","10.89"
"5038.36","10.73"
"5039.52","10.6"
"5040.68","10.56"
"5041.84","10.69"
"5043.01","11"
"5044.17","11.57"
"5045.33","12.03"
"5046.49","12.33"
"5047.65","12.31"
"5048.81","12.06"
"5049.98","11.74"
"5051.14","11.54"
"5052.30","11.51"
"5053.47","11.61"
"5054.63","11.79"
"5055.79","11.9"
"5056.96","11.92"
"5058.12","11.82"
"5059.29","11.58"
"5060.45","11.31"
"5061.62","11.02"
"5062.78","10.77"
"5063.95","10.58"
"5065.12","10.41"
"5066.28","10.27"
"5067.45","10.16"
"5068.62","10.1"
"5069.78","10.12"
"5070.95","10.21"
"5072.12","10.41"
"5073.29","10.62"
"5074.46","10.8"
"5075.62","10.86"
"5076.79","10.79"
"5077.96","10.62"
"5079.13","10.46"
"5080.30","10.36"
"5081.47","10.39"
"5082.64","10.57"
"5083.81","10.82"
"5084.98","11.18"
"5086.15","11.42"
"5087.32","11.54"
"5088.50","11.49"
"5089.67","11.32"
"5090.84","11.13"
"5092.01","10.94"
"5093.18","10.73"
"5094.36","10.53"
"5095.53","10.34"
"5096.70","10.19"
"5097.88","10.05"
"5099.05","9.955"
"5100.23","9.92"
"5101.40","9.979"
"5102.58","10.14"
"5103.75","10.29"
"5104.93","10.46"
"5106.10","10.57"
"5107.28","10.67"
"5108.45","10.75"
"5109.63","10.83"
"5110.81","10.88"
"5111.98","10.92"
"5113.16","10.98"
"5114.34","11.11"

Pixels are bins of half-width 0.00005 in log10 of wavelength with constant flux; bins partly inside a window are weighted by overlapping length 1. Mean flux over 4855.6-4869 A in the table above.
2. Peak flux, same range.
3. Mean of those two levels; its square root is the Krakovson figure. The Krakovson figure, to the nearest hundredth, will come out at 3.76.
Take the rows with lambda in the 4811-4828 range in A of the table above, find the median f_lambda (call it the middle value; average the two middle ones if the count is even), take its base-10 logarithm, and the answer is 1.13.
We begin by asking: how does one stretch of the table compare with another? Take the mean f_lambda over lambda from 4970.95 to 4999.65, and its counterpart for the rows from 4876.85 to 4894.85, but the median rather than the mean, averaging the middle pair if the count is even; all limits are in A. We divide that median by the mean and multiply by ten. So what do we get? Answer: 10.5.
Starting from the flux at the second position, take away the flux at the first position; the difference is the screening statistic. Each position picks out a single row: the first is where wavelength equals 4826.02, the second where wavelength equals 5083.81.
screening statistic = -1.6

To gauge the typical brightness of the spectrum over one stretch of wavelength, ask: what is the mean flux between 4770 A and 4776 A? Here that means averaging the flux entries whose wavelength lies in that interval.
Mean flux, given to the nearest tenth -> 11.7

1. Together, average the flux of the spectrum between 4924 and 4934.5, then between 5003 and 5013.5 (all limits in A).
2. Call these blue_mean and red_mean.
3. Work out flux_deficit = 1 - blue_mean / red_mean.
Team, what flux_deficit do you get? -0.16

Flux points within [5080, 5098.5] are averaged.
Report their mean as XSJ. 10.8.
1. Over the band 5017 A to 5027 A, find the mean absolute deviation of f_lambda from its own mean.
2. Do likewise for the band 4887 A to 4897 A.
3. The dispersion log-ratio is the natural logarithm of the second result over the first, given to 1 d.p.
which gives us 1.2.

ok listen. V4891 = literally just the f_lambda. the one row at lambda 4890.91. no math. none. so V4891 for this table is 12.04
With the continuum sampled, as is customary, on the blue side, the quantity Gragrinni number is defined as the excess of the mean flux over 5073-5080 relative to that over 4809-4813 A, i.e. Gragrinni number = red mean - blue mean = -2.5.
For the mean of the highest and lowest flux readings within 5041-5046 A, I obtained 11.36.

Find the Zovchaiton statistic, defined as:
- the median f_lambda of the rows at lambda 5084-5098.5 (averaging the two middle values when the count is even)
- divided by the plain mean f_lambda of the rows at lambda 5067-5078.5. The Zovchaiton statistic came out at 1.05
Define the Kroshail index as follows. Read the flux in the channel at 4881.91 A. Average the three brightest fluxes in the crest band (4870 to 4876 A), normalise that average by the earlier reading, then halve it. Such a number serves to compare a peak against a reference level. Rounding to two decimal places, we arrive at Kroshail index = 0.45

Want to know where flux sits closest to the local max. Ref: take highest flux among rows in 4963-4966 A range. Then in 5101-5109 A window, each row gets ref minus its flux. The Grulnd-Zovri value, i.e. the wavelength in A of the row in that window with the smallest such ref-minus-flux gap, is 5108.45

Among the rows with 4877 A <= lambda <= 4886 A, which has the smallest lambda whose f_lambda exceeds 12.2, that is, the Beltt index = 4877.41 A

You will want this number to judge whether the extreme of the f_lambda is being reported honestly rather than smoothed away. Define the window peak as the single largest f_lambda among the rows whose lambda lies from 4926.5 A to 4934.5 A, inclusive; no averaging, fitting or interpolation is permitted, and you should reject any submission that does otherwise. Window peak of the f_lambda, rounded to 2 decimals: 14.33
